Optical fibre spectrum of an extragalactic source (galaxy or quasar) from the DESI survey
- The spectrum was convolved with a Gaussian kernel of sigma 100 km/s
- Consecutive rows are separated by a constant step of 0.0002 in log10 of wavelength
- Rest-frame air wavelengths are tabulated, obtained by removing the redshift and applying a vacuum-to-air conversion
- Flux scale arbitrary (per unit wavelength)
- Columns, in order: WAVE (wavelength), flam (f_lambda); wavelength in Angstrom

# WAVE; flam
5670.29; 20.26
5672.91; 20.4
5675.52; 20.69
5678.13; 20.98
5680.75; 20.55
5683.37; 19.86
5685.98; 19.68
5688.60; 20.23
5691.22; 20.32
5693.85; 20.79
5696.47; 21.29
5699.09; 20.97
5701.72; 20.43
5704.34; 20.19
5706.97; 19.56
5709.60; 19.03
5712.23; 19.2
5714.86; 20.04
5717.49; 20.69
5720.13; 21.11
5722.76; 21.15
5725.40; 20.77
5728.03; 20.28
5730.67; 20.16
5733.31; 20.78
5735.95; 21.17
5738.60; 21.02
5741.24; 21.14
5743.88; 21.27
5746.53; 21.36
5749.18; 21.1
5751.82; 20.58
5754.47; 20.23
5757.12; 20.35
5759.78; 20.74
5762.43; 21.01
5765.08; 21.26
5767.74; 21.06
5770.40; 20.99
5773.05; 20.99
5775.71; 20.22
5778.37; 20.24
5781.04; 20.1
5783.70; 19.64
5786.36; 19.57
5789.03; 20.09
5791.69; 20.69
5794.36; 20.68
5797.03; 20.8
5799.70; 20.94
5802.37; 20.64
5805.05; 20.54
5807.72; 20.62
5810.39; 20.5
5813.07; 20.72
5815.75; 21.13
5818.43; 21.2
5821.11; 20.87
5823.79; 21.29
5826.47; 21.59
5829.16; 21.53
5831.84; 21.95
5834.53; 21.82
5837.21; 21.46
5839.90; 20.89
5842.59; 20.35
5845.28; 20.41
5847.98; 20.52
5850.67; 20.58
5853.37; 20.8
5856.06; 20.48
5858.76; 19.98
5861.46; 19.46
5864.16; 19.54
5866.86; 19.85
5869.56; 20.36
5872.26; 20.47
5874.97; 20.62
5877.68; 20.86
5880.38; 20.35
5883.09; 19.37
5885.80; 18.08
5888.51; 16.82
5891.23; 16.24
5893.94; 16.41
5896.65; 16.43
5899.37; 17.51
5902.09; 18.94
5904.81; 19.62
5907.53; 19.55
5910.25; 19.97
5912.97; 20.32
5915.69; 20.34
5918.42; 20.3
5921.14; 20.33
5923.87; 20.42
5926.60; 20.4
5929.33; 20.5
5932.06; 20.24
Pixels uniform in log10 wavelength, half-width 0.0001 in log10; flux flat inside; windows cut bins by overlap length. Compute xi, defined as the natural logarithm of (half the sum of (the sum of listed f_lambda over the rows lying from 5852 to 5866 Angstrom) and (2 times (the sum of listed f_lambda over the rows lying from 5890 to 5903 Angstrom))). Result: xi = 4.91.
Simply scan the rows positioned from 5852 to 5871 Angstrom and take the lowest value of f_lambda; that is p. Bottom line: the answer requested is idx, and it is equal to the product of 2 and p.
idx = 38.9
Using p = 19.46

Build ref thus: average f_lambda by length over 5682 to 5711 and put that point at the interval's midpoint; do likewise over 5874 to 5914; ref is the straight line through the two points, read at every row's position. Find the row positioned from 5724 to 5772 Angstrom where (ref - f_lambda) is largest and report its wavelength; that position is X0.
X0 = 5730.67 Angstrom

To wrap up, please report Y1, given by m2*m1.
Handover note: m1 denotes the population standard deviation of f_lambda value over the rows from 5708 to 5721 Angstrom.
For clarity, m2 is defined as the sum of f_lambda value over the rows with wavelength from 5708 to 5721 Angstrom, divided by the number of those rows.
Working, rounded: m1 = 0.81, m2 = 20.0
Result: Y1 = 16.2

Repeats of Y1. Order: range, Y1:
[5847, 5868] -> 9.6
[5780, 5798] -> 9.5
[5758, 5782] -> 8.5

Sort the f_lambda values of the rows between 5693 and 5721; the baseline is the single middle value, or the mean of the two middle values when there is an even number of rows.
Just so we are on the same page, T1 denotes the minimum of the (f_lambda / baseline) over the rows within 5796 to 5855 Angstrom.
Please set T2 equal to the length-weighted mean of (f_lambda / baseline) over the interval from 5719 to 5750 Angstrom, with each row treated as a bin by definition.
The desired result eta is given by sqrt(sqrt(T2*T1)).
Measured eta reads 1.01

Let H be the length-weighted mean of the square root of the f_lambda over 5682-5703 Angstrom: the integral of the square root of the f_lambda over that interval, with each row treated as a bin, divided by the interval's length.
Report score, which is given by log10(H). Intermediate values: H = 4.52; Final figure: 0.655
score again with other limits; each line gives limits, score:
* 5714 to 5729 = 0.658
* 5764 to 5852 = 0.659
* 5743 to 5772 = 0.660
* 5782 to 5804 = 0.655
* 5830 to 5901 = 0.647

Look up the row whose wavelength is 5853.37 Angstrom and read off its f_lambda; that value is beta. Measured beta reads 20.8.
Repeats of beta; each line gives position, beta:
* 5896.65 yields 16.43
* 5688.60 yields 20.23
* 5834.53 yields 21.82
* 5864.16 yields 19.54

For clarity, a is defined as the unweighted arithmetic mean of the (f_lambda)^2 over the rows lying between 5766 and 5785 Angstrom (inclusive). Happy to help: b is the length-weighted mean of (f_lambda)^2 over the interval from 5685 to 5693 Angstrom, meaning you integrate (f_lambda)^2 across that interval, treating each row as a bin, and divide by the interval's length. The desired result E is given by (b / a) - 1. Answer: -0.03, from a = 419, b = 405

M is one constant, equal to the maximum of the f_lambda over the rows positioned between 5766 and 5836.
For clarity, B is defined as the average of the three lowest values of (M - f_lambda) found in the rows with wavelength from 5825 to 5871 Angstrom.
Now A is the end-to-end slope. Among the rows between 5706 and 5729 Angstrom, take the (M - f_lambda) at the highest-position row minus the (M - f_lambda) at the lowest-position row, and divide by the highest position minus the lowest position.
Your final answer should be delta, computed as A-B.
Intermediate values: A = -0.034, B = 0.2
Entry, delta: -0.2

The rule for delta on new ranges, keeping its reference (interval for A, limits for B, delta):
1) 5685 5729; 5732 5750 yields -0.7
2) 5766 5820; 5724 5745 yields -0.8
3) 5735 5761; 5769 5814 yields -1.0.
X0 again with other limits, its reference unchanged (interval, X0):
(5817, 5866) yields 5861.46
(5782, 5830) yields 5786.36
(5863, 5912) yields 5891.23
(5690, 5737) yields 5709.60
